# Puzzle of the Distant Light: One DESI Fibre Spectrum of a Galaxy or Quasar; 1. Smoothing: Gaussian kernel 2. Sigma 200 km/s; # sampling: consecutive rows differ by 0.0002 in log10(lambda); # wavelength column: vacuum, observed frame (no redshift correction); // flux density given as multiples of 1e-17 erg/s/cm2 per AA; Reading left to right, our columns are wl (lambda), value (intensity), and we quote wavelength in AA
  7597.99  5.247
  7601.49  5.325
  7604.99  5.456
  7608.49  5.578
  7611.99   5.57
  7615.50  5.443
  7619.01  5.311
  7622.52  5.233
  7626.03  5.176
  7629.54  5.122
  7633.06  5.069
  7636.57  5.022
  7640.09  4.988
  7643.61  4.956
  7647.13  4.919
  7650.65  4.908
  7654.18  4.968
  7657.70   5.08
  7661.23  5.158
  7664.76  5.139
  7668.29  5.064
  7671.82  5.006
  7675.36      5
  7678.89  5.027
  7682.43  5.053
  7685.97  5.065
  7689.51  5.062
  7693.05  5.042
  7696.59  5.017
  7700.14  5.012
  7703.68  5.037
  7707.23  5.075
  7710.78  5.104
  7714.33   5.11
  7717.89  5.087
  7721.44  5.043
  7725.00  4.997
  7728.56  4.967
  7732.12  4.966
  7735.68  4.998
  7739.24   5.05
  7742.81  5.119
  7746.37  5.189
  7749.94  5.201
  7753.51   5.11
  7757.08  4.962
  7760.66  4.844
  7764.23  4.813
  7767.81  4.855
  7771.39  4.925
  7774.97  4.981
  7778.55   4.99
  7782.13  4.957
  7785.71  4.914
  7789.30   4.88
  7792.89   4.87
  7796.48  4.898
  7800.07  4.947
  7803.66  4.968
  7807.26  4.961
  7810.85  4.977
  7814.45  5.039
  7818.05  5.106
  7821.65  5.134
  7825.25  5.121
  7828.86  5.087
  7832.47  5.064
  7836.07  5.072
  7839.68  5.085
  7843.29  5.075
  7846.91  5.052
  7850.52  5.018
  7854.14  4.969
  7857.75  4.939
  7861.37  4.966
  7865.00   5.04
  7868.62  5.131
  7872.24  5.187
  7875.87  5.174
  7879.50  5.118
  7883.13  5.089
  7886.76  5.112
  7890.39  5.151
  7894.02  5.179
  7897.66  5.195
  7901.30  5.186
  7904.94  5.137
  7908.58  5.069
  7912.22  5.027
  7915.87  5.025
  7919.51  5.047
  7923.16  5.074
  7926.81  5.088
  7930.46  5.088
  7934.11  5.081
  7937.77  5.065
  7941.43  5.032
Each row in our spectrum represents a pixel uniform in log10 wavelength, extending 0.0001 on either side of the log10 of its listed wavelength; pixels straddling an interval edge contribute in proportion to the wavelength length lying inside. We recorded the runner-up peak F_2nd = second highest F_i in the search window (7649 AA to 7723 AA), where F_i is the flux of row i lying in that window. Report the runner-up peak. 5.139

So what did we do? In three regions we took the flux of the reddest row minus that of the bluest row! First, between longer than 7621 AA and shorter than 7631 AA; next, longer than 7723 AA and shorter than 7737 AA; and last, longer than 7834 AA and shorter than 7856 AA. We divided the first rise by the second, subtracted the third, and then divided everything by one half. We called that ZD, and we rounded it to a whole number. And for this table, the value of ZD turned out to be -222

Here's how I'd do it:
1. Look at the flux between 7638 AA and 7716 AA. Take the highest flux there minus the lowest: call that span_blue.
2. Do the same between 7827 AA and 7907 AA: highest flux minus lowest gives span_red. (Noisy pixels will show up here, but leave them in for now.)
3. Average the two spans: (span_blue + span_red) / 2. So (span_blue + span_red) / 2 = 0.25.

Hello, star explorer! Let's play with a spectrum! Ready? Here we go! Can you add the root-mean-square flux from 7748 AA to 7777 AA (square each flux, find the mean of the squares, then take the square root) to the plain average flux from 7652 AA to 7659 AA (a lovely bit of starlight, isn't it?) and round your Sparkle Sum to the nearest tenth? 10.0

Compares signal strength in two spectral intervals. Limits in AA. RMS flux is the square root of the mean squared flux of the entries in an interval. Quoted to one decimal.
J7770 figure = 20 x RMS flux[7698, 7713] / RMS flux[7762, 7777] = 20.7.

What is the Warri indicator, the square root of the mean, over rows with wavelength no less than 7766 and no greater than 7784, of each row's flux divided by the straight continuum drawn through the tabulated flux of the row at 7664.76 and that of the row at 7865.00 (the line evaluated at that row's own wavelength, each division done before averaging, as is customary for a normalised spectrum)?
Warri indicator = 0.99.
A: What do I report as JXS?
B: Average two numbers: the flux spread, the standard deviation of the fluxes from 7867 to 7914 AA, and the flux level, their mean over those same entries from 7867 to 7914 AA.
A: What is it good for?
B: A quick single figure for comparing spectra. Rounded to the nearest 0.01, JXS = 2.59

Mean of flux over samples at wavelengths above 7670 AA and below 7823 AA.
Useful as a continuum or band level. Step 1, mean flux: 5.008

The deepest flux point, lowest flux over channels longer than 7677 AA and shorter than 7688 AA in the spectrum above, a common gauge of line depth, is 5.027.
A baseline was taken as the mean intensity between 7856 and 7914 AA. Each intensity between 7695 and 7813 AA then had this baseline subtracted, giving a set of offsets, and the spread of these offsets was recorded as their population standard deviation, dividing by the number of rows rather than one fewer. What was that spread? 0.094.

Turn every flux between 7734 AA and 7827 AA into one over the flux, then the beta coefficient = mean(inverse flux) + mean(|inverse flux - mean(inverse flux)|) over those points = 0.204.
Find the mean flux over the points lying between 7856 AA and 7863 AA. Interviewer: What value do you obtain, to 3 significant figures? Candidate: 4.95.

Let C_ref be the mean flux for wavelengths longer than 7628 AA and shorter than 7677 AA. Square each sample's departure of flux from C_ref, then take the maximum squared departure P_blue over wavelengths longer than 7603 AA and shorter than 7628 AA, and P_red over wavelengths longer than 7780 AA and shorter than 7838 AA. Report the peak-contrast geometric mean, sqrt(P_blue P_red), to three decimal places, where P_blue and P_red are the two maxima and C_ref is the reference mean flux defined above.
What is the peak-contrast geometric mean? 0.087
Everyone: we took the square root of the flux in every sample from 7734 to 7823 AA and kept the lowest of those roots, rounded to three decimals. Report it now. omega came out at 2.194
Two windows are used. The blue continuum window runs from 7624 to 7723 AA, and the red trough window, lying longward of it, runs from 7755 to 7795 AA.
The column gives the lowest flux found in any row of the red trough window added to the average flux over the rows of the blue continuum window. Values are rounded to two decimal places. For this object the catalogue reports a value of 9.86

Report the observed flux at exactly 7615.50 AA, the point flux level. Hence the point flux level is 5.443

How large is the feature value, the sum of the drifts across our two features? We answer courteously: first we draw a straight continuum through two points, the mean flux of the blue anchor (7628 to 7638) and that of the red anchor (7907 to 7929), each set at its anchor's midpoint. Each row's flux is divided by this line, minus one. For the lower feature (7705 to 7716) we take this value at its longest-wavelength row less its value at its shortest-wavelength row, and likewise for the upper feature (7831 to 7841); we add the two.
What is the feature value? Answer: 0.011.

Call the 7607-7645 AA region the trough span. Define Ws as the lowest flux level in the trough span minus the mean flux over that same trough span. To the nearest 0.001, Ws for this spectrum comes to -0.268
